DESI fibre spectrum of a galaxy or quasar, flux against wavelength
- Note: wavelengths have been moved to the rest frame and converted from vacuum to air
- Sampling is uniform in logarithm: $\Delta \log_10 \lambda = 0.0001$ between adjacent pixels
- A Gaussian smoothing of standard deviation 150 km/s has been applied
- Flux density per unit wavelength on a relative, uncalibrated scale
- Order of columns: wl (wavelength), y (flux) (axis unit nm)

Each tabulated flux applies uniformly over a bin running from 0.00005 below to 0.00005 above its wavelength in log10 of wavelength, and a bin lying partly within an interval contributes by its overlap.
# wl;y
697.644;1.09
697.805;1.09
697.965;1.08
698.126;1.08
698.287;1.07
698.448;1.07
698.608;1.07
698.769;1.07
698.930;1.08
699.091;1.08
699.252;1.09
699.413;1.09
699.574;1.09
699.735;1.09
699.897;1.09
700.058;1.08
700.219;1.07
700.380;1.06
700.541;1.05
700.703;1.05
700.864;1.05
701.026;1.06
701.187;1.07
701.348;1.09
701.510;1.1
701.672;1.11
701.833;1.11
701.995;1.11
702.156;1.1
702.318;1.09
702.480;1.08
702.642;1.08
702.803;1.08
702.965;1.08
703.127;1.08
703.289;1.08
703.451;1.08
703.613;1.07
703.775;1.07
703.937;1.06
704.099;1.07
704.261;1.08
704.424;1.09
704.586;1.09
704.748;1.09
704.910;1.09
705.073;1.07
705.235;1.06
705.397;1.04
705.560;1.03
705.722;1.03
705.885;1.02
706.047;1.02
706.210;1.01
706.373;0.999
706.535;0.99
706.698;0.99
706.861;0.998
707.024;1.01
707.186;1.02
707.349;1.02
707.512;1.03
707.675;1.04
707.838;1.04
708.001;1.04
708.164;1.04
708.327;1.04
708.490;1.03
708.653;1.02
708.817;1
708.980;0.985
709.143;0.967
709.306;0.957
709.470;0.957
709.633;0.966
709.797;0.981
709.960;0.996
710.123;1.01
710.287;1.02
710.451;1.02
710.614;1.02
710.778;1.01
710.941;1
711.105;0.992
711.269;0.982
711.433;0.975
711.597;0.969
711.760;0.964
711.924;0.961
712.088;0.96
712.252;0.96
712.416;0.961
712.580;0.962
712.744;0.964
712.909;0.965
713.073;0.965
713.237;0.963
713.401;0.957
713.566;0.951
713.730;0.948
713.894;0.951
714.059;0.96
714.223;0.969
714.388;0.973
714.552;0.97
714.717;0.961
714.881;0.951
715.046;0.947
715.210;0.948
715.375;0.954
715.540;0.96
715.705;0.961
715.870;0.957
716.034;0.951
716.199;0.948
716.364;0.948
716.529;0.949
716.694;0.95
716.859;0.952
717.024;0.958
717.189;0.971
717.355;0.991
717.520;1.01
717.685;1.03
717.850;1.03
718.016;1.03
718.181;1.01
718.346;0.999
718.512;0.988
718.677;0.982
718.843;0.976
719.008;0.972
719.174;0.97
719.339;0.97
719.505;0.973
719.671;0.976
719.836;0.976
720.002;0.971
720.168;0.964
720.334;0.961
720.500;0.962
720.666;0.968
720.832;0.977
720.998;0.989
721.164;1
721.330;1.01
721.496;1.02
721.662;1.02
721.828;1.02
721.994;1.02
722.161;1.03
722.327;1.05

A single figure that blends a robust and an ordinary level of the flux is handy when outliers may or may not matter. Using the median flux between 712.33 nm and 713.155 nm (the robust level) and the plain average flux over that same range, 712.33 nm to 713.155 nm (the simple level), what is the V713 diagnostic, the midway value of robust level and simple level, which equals 0.96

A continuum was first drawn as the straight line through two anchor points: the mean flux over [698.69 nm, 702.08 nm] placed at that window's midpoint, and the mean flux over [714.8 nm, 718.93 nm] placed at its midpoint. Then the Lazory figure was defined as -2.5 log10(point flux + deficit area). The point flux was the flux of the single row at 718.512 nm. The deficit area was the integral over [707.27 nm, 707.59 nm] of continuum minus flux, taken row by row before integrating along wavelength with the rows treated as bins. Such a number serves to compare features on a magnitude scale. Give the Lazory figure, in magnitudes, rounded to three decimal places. 0.010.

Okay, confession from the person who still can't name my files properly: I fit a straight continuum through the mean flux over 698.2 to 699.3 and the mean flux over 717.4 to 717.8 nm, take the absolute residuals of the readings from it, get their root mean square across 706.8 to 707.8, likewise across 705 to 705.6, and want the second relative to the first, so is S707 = 0.49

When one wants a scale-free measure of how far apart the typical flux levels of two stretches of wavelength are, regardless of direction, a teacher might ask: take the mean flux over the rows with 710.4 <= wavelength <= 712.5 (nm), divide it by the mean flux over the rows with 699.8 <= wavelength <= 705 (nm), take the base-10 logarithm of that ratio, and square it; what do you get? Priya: 0.0017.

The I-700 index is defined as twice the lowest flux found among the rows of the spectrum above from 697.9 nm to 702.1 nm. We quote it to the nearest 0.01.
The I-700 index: 2.10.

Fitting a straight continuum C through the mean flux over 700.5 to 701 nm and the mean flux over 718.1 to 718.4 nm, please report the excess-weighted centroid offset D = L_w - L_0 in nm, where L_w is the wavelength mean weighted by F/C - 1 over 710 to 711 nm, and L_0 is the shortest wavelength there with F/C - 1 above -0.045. 0.49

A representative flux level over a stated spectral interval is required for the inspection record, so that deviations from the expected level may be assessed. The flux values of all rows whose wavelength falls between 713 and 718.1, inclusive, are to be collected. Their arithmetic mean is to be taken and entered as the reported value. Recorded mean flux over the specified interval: 0.97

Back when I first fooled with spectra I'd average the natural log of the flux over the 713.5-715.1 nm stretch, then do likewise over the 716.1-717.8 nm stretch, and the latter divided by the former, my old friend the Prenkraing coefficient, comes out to 0.7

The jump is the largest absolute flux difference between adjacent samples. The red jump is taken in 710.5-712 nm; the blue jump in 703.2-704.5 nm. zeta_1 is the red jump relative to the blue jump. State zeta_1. 1.0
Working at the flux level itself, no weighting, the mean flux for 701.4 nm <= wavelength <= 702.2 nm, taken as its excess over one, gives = 0.106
